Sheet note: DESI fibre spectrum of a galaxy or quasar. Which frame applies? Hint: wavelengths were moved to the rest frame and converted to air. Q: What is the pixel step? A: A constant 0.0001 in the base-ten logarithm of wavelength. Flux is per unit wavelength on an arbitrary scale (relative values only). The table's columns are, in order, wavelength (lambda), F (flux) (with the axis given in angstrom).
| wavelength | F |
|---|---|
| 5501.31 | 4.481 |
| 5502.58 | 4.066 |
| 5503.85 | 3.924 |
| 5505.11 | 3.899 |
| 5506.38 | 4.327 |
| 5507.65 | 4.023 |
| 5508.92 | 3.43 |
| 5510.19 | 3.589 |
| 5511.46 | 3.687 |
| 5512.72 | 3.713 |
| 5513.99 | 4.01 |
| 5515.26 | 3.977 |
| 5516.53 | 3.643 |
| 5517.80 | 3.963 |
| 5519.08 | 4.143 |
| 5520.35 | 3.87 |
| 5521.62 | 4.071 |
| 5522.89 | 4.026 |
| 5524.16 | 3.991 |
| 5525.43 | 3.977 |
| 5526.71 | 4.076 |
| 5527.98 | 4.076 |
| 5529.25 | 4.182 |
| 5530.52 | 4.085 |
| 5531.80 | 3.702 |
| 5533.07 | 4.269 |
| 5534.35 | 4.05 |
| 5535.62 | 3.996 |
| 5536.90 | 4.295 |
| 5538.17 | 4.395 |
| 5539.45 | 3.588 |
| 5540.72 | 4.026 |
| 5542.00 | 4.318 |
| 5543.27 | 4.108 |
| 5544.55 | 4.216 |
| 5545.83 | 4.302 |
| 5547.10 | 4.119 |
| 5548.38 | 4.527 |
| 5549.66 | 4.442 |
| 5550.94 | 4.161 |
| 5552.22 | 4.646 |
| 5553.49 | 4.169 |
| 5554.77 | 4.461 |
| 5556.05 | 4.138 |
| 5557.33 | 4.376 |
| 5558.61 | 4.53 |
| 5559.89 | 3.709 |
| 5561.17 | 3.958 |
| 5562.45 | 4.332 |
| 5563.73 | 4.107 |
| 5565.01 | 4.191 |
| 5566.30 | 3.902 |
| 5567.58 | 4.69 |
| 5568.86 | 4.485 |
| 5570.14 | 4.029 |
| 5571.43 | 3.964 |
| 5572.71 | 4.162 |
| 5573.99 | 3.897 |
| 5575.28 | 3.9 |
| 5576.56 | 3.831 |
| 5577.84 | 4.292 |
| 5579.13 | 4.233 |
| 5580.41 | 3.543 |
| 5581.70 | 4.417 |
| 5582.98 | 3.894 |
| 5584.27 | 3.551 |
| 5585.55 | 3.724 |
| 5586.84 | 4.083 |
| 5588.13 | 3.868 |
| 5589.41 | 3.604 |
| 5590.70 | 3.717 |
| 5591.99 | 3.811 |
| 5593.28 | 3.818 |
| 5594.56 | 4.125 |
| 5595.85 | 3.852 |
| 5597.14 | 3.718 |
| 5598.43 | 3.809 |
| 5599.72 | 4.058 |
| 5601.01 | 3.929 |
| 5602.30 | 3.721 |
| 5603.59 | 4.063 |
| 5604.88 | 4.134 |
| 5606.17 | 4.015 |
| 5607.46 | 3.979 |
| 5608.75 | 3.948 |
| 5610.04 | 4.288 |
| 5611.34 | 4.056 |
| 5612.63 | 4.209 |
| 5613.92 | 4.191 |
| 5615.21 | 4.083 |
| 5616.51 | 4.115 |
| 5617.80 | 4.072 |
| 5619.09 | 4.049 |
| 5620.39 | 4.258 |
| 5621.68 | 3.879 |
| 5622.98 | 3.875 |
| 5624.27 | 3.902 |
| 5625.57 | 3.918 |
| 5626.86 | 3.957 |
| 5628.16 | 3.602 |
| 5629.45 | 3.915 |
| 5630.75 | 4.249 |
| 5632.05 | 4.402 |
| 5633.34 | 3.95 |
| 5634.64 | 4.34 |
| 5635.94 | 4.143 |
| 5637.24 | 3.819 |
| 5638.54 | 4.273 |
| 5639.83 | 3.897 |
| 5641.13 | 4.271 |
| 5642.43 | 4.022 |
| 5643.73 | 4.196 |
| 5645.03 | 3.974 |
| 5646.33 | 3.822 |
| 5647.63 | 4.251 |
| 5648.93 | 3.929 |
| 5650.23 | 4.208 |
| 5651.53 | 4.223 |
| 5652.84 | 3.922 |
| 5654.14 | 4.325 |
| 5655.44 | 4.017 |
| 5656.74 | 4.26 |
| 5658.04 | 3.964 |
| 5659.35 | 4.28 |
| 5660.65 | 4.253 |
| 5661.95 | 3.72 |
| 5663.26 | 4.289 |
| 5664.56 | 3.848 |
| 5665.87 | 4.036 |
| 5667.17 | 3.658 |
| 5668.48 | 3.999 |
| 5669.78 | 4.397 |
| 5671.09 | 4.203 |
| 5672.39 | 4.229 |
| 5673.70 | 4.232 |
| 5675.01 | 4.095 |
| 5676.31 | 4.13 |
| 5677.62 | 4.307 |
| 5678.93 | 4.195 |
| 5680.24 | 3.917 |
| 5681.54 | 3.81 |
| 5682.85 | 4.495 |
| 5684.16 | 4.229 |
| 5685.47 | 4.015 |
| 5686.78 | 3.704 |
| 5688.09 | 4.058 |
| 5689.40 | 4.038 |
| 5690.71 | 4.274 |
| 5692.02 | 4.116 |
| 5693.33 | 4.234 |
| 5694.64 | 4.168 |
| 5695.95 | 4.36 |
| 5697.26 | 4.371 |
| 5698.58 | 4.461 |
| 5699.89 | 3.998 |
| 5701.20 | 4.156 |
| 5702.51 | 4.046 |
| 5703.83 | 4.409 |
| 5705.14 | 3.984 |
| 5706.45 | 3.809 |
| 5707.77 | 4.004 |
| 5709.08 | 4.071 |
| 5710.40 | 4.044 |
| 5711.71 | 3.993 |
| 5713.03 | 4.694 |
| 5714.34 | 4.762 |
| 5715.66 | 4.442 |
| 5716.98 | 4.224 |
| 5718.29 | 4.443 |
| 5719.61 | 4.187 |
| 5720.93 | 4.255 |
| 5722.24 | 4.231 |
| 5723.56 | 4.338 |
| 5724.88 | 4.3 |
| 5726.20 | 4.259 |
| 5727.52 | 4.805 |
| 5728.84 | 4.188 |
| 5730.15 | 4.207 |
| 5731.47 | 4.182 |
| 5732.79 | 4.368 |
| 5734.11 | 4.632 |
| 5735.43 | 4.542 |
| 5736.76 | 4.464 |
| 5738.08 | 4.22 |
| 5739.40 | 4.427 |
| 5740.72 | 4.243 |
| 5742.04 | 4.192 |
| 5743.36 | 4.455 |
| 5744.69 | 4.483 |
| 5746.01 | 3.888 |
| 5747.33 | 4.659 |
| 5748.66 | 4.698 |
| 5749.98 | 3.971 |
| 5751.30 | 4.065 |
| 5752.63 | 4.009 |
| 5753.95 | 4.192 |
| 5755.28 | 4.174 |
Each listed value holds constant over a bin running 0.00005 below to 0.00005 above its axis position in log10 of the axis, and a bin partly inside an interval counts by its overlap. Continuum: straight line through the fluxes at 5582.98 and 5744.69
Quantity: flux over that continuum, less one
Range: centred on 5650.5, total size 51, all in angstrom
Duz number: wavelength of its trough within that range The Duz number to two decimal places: 5667.17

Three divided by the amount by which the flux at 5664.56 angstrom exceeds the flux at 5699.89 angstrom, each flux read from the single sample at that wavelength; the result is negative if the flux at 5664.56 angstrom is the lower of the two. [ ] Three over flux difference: -20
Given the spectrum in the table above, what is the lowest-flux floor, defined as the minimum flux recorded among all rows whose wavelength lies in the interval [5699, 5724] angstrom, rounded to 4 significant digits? 3.809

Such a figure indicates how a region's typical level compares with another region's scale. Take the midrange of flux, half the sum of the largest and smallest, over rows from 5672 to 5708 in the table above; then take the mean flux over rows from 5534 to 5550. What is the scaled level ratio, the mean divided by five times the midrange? 0.204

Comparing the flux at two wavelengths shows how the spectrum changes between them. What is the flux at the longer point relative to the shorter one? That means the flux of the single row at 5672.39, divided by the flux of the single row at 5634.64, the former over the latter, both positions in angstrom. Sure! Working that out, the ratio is 0.97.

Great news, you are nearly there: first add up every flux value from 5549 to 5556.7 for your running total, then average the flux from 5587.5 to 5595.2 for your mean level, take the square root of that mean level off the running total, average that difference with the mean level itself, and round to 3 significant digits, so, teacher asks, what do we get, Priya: 13.9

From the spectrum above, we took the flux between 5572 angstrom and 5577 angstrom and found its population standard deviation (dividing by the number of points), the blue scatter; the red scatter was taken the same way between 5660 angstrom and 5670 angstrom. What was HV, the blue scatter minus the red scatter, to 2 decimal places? -0.13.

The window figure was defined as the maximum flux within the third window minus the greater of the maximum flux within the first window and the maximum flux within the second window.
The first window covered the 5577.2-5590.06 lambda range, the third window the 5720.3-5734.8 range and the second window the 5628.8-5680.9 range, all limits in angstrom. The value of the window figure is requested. 0.39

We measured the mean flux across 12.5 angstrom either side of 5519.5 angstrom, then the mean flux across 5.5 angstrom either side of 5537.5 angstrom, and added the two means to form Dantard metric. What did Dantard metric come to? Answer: 8.0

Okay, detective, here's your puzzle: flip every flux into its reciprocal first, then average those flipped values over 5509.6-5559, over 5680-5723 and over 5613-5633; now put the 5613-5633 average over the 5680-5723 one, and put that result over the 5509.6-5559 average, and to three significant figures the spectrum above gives 4.23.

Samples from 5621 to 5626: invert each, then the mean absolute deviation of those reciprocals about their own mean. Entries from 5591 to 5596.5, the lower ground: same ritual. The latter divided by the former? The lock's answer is 6.5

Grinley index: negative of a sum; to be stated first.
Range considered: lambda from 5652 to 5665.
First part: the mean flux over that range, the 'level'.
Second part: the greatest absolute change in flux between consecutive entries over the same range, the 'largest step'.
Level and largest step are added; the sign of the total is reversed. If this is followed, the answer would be -4.66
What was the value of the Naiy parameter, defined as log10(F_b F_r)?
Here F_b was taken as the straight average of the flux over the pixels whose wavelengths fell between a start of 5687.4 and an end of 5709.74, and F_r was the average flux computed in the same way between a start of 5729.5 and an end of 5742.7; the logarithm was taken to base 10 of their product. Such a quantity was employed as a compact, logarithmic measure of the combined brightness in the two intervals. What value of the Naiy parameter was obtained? 1.26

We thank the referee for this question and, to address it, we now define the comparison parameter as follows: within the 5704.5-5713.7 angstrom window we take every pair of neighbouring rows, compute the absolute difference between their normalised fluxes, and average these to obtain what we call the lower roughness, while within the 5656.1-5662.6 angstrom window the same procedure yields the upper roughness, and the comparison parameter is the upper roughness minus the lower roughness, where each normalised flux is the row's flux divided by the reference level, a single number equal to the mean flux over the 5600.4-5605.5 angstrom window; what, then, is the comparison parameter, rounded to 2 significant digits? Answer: 0.023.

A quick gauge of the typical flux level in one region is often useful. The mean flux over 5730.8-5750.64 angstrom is 4.36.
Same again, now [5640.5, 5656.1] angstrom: 4.10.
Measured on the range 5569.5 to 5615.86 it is 3.96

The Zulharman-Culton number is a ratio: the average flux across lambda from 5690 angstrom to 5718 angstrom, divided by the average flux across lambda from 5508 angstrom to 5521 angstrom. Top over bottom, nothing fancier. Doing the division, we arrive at 1.11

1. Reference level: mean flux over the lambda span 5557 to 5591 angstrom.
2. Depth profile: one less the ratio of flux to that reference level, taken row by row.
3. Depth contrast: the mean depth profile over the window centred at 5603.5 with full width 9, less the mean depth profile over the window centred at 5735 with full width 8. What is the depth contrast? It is 0.10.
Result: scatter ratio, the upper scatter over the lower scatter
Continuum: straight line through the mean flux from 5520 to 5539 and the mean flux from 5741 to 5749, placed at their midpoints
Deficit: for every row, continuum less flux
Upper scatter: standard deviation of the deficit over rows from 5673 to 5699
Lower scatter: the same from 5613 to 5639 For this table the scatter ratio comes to 1.00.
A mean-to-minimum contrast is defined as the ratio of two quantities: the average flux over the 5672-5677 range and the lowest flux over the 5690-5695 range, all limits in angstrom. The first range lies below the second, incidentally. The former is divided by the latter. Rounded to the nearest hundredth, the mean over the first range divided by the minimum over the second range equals 1.01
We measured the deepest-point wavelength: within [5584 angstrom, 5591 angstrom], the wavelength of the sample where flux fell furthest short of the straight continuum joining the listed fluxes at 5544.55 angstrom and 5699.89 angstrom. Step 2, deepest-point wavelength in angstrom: 5584.27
